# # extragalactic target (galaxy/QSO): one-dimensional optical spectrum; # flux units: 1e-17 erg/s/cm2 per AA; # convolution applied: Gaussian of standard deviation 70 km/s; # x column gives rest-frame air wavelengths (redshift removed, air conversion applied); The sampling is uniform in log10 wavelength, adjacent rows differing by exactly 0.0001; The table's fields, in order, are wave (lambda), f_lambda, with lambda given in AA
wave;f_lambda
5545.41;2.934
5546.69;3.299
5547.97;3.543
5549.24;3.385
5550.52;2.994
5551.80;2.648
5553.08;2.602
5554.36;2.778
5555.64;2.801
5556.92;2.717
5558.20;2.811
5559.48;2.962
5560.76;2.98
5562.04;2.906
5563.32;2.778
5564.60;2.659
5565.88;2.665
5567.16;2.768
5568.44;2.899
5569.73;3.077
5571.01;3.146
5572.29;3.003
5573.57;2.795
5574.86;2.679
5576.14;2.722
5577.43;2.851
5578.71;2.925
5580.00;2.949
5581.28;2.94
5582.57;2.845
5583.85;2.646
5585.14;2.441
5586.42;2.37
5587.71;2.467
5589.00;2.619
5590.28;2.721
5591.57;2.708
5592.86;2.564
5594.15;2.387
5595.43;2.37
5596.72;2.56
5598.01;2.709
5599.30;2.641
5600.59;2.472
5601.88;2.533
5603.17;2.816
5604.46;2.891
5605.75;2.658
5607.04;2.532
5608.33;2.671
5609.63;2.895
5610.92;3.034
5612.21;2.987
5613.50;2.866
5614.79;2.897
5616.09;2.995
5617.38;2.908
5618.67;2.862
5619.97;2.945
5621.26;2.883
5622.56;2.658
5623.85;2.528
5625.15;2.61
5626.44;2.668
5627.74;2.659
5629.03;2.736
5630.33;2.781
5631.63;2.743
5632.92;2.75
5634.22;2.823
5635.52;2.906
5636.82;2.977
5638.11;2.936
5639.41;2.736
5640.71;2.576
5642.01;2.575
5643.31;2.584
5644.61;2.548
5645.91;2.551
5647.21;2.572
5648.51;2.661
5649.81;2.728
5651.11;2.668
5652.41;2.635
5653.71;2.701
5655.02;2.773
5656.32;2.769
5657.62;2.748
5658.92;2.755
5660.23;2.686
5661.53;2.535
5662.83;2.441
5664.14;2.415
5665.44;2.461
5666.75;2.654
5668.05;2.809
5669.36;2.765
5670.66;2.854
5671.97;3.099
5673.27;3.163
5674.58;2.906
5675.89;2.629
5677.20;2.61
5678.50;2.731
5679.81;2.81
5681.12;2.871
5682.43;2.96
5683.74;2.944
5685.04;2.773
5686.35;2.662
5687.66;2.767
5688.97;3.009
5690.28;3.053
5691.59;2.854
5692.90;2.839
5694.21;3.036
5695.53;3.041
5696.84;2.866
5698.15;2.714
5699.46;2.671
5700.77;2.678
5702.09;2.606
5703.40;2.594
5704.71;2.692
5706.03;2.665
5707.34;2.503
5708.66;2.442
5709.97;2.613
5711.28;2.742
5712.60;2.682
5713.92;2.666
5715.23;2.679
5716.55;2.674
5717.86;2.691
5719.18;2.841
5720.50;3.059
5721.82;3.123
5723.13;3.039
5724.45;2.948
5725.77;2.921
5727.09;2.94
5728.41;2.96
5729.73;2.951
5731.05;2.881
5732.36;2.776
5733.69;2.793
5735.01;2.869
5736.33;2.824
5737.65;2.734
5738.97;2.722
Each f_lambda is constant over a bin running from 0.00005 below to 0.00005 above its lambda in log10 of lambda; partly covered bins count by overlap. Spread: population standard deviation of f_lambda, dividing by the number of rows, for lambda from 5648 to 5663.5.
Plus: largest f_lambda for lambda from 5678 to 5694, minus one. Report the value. 2.15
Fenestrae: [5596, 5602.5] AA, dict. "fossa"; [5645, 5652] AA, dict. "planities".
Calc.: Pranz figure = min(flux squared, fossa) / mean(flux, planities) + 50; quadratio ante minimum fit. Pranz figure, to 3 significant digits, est 52.3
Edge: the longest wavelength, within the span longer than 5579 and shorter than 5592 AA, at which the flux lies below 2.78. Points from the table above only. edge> 5591.57 AA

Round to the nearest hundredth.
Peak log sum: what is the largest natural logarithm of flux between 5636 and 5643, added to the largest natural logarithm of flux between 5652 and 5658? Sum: 2.11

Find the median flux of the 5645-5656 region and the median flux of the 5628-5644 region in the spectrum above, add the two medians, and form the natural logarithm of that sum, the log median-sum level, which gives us 1.688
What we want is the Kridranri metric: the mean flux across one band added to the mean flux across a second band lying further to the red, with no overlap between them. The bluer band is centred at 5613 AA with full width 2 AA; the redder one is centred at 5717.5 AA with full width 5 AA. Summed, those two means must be 5.65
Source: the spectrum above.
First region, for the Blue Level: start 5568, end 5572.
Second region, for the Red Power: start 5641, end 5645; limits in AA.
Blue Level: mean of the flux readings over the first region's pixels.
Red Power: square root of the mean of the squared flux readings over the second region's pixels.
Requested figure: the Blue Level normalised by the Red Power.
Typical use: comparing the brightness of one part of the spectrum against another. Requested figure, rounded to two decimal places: 1.18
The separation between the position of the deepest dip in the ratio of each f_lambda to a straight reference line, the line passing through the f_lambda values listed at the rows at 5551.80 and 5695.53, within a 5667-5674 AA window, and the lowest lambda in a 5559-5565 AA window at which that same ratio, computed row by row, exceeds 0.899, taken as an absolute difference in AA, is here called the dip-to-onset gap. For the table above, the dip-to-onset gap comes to 109.9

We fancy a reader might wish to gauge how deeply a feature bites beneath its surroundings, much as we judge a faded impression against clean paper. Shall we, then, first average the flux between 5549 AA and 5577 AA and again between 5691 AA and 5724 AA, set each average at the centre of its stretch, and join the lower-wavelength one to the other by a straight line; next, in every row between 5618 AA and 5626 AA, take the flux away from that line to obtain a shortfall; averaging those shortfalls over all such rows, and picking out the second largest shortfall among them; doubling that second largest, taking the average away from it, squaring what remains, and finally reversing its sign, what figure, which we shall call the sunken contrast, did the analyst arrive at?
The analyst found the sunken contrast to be -0.11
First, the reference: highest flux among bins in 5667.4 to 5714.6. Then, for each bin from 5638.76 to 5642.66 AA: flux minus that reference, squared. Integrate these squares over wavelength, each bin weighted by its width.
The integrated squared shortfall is 1.1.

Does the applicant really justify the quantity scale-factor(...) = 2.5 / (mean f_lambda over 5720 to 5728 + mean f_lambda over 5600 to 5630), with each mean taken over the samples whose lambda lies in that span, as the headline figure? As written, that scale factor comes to 0.433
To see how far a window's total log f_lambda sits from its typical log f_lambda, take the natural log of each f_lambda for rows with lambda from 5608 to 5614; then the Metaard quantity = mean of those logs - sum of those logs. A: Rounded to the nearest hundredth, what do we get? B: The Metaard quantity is -4.24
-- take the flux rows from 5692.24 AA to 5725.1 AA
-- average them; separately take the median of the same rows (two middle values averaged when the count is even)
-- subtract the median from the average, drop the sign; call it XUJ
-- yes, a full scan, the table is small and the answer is 0.073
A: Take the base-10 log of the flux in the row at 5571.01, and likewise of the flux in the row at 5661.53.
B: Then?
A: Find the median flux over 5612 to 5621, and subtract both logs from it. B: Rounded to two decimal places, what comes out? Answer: 2.01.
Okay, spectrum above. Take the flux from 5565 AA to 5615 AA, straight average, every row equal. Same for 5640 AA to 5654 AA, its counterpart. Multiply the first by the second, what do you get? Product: 7.2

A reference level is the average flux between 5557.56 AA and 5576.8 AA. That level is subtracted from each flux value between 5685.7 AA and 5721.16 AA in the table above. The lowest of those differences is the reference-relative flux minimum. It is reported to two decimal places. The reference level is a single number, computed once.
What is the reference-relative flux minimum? -0.41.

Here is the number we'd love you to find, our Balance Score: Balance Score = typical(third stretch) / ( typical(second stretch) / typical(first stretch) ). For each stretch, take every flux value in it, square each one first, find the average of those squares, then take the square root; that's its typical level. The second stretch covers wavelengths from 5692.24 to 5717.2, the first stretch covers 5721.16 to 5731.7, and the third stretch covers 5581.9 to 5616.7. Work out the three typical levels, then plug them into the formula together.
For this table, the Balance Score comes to 2.94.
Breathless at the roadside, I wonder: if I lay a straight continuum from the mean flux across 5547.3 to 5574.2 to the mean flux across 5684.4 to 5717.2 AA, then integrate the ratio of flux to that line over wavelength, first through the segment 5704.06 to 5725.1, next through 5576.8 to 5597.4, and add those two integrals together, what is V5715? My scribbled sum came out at 40.3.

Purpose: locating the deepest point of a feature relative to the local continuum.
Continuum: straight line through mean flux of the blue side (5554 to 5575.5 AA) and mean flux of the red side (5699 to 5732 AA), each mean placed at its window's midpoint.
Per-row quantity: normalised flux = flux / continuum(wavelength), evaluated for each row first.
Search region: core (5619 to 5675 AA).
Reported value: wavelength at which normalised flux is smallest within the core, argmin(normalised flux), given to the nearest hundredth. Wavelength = 5664.14 AA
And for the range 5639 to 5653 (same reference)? 5644.61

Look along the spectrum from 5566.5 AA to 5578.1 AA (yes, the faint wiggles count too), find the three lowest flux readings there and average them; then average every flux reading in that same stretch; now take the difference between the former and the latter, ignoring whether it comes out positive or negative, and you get 0.16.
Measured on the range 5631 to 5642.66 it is 0.15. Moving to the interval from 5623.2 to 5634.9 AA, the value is 0.10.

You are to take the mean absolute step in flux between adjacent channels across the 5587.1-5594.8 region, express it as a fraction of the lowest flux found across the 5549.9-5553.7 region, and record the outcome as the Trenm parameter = 0.045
